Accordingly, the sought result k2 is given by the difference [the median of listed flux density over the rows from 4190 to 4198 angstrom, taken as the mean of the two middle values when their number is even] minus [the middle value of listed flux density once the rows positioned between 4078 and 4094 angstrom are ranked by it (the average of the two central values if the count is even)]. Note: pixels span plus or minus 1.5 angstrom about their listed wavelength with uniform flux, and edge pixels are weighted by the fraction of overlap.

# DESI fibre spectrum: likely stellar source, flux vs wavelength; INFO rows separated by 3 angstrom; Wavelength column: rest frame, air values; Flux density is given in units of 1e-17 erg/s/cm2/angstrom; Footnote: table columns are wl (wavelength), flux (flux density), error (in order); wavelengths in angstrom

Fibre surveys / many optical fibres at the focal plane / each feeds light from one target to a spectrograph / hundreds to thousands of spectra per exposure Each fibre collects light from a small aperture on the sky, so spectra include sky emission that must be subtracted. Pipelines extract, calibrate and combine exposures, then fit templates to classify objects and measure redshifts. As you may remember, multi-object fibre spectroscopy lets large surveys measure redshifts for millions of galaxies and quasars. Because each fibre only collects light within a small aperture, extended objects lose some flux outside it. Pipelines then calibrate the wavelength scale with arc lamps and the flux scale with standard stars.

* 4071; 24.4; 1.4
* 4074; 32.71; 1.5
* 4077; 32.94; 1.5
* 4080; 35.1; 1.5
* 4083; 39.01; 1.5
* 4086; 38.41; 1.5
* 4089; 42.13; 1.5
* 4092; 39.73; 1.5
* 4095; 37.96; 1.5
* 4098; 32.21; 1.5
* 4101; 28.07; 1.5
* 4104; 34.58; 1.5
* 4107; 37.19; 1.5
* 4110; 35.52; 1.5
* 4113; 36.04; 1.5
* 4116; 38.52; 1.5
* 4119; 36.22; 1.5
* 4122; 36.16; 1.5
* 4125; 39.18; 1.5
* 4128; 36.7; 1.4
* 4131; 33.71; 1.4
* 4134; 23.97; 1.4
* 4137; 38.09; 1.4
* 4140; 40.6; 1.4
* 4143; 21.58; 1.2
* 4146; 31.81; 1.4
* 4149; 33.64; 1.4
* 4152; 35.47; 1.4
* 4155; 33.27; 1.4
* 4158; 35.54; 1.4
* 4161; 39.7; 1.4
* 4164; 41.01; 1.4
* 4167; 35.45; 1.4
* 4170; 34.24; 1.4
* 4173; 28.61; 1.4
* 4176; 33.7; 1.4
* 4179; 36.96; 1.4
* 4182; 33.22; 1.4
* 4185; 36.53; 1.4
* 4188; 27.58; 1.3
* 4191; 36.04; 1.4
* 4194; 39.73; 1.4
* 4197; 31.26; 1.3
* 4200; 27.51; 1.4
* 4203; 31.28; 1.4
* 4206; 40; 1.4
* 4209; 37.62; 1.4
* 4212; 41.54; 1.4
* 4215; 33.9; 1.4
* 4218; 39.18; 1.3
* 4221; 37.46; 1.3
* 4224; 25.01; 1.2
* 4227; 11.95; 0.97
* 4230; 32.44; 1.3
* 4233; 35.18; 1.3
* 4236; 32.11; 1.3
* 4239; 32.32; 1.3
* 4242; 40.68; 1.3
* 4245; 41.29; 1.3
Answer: -3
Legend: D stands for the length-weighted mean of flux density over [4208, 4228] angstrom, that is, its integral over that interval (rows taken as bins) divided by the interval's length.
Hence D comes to 32.8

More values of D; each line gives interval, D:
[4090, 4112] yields 35.2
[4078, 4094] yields 38.7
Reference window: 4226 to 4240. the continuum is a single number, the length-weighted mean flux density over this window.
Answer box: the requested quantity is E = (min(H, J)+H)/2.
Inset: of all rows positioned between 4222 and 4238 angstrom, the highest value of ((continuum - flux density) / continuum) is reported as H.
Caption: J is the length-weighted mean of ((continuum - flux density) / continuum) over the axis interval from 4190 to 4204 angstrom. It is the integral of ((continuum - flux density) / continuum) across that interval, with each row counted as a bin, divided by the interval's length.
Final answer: 0.23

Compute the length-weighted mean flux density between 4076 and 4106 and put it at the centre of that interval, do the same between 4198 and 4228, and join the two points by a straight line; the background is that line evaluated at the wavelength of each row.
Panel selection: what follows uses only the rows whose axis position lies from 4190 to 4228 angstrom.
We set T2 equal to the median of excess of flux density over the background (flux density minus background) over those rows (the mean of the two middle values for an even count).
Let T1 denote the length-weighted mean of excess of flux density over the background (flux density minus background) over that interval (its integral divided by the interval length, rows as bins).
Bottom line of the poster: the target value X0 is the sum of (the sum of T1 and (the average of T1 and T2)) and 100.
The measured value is 102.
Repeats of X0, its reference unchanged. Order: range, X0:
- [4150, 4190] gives 102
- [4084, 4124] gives 101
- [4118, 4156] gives 99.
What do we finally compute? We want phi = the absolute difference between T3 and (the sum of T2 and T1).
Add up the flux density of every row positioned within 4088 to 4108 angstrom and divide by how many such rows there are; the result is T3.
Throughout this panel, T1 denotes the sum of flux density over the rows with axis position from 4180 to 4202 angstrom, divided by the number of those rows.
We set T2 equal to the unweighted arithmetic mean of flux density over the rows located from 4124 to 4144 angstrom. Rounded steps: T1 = 33.1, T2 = 33.4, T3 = 36.0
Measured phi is 30.5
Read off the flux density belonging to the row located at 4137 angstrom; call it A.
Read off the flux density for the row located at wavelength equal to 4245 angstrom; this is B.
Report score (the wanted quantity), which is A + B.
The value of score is 79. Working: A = 38.09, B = 41.29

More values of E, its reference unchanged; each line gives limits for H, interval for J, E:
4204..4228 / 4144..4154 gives 0.23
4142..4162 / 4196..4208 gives 0.07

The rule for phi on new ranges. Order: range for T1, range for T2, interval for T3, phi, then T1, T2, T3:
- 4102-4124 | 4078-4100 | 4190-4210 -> 39.3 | 36.3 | 37.8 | 34.8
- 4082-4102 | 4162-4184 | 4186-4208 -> 38.2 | 36.8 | 34.7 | 33.3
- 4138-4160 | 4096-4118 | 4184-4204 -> 34.9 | 33.1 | 34.6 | 32.8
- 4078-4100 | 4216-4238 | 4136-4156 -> 34.8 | 37.8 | 30.5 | 33.5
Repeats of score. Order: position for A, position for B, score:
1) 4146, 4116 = 70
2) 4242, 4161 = 80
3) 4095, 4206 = 78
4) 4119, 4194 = 76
